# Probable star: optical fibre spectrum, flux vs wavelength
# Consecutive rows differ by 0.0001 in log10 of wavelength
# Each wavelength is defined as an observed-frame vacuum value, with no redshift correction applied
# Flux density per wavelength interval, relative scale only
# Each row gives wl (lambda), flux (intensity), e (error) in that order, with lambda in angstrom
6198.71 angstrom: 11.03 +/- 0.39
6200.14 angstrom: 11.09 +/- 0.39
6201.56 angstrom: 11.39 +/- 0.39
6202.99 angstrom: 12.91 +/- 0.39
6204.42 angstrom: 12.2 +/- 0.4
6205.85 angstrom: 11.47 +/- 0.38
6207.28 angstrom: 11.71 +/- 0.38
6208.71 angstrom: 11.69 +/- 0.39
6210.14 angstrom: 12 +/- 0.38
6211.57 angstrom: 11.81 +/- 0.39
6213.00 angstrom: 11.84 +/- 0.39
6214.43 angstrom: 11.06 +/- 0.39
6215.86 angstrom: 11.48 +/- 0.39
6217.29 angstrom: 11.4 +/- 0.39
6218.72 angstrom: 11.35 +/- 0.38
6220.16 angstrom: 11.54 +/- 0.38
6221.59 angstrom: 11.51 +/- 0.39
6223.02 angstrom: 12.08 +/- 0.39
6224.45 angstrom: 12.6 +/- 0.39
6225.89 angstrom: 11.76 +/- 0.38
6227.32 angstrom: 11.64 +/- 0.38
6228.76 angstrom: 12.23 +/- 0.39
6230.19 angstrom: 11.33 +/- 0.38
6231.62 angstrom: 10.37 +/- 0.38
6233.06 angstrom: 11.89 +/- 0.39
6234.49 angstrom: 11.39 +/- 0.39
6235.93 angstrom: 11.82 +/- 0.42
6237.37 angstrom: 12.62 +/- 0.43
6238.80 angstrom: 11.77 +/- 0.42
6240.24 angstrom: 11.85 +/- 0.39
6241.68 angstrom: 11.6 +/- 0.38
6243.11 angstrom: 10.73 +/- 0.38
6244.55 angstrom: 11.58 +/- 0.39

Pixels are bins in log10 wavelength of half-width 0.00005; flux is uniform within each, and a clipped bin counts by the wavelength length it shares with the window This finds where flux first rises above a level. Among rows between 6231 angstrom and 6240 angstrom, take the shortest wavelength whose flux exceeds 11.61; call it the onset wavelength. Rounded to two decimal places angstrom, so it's 6233.06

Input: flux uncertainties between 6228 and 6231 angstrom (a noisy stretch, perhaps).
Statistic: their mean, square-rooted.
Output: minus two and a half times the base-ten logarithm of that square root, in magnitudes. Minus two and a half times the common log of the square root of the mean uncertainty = 0.518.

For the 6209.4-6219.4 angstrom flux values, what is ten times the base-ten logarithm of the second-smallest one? 10.5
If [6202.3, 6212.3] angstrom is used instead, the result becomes 10.7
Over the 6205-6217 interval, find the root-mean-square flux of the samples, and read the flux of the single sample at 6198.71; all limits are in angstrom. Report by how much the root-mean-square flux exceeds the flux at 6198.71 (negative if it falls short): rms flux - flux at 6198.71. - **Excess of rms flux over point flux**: 0.6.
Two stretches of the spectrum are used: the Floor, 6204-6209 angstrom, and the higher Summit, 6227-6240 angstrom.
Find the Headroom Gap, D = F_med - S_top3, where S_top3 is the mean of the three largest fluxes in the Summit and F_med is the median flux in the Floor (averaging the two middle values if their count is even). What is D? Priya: -0.55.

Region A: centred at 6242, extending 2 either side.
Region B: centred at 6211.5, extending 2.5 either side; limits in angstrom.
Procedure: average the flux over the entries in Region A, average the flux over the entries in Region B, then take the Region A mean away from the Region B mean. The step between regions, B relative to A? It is 0.5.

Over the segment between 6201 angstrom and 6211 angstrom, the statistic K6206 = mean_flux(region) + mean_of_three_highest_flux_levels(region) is 24.3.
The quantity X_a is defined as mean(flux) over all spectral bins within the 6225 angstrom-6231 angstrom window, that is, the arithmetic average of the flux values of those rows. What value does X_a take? 11.7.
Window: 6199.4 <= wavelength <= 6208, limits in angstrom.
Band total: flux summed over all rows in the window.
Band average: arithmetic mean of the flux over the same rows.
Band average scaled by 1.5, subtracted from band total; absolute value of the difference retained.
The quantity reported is 53.08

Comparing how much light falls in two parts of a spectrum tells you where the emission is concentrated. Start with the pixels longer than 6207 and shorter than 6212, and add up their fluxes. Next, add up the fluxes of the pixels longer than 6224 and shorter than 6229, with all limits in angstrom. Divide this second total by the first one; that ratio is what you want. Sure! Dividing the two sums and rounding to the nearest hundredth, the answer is 1.02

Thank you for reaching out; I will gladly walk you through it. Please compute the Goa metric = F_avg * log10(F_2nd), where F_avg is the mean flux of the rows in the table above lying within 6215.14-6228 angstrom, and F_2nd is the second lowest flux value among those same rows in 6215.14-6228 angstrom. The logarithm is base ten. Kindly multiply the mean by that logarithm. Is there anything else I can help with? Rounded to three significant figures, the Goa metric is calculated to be 12.4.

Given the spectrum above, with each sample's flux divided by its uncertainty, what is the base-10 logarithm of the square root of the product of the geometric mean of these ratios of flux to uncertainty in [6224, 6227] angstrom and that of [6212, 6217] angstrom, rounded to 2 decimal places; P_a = 1.48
